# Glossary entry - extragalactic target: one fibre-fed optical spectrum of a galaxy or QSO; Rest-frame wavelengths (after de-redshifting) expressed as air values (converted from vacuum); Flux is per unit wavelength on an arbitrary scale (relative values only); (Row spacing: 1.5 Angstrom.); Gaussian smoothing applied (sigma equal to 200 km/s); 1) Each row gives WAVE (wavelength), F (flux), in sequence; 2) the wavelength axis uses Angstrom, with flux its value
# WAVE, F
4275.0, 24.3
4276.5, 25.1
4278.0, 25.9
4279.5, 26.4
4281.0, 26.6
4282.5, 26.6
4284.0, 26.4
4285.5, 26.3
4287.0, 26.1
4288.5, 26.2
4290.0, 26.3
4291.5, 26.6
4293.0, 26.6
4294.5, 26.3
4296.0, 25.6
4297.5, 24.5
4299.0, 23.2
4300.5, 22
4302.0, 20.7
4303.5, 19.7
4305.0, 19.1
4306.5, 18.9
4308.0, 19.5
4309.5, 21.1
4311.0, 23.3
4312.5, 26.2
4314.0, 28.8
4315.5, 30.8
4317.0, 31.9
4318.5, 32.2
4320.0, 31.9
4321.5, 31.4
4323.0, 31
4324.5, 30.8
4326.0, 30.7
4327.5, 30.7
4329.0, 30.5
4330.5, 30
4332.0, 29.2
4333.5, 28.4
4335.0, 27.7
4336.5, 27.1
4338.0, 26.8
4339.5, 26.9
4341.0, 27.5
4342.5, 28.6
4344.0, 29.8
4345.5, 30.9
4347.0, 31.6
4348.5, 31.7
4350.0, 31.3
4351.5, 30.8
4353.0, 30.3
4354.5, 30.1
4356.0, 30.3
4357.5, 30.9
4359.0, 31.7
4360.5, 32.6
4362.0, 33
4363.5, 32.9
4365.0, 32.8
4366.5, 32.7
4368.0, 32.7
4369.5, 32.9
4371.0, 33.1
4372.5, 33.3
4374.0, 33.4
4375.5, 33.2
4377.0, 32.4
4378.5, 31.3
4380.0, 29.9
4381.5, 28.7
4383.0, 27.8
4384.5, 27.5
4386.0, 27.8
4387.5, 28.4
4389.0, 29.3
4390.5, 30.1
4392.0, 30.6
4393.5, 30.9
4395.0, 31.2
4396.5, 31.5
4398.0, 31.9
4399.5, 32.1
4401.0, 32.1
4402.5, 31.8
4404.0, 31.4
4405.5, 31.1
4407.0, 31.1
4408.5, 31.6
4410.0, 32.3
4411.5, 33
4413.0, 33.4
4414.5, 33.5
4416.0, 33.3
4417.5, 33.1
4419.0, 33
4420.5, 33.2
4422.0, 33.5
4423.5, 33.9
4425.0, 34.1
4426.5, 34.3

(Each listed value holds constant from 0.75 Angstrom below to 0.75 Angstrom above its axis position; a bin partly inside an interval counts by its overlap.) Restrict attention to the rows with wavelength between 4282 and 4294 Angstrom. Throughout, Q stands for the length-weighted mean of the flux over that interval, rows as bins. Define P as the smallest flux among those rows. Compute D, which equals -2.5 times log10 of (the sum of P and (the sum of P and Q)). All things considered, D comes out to -4.74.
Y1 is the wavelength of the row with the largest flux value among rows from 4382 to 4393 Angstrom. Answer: 4392.0 Angstrom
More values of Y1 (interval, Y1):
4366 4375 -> 4374.0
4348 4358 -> 4348.5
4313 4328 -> 4318.5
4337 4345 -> 4344.0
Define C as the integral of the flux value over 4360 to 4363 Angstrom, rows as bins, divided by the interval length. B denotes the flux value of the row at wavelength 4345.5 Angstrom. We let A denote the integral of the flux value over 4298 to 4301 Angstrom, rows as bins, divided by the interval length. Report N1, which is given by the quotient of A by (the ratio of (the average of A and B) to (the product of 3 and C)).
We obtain 83.6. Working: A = 22.8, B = 30.9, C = 32.8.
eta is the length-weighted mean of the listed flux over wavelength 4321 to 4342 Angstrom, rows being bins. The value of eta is 29.2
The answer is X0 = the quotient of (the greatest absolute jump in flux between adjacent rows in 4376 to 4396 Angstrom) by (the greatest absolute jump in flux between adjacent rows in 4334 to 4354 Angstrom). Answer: 1.2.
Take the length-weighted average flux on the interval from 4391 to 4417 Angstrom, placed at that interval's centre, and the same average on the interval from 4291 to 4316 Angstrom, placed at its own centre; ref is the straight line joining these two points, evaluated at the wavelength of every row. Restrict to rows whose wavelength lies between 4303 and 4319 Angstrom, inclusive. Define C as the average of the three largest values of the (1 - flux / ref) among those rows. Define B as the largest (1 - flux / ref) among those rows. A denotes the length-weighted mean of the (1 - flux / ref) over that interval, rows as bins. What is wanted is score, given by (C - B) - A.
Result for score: 0.003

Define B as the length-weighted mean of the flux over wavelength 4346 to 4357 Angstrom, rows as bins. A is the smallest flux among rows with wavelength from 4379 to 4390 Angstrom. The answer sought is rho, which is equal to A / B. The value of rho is 0.9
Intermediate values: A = 27.5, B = 31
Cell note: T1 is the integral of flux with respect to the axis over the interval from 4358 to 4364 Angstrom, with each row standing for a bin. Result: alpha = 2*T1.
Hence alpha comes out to 390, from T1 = 195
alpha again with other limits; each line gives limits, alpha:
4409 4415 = 396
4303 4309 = 232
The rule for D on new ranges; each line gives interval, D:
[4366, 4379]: -4.95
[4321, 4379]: -4.82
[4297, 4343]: -4.53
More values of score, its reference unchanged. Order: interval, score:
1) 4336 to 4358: 0.084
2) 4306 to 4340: 0.081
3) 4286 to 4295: 0.157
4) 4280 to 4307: 0.056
